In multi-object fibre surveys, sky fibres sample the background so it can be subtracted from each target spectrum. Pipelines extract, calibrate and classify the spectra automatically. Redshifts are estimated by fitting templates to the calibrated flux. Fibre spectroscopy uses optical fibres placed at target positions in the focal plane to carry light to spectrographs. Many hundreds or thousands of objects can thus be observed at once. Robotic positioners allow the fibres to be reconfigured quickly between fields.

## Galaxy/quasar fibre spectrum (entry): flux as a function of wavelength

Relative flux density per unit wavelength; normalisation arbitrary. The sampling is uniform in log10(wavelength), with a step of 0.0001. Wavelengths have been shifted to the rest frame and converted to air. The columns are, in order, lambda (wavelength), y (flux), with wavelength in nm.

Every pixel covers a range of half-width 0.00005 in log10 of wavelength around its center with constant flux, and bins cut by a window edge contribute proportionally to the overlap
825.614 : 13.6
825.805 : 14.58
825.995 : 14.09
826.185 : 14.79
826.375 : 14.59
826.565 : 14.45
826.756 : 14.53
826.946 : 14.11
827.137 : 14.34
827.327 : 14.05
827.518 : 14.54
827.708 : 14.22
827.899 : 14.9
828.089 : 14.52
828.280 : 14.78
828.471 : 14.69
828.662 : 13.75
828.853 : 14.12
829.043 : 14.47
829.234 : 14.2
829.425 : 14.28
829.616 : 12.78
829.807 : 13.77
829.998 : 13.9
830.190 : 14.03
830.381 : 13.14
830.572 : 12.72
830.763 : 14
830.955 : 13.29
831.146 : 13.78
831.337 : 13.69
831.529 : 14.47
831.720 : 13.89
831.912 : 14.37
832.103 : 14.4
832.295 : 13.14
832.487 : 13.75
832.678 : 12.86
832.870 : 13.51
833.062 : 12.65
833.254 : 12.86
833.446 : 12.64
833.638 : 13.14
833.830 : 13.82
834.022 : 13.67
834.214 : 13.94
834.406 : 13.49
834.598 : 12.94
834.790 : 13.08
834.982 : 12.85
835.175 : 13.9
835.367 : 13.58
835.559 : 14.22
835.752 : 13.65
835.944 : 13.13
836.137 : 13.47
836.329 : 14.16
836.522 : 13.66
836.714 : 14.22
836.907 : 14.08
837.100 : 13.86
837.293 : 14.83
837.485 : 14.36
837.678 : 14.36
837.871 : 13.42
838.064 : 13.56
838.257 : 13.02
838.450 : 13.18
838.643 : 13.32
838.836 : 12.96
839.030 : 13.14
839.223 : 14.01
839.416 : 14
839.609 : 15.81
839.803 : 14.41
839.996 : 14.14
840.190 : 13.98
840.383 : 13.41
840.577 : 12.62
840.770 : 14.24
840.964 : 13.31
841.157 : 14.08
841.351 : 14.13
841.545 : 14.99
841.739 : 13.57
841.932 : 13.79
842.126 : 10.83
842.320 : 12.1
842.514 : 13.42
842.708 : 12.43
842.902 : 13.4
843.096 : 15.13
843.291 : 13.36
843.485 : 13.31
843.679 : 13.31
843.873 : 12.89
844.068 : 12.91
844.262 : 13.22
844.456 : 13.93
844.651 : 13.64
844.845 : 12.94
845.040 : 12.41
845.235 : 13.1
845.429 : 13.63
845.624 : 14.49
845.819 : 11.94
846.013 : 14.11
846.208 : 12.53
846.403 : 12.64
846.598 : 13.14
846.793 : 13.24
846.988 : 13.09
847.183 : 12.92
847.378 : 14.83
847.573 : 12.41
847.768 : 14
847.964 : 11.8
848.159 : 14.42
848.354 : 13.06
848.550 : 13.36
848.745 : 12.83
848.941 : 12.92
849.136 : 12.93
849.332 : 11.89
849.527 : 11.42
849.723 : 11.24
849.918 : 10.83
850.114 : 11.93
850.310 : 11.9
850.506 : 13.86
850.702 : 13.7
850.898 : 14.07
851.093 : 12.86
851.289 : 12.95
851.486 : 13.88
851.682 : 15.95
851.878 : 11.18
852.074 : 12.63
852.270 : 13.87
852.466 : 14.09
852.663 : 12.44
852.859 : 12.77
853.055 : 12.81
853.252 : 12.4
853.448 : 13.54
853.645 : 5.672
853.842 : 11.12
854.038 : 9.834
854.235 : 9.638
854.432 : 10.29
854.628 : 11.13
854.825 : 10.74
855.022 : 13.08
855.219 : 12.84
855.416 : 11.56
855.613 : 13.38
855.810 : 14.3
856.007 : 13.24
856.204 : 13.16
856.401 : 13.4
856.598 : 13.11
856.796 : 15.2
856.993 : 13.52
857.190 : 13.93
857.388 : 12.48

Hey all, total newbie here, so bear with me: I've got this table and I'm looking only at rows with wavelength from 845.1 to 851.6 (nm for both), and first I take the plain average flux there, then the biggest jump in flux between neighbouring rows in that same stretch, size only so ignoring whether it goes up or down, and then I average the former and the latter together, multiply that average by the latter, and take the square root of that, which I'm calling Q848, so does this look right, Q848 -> 4.5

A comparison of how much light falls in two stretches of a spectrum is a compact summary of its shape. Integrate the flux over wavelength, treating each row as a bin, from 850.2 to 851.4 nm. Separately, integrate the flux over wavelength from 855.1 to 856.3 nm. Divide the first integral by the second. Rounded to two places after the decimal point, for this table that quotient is 1.01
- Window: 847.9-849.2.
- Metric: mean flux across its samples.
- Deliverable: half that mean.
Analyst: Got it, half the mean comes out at 6.5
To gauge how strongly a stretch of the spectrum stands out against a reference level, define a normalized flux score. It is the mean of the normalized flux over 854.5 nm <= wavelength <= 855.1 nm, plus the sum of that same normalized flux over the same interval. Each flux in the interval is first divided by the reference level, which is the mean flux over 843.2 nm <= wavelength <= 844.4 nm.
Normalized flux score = 3.5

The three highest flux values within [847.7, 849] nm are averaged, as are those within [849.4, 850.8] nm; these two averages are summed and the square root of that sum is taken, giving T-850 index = 5.20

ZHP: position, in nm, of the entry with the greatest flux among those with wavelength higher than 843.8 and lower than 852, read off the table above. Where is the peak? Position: 851.682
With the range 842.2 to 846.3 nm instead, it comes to 843.096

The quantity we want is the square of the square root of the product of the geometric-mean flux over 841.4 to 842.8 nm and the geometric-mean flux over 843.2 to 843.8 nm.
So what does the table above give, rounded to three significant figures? 173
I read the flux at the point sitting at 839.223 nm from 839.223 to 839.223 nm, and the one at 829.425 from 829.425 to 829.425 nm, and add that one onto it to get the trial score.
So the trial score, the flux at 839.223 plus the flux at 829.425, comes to 28.3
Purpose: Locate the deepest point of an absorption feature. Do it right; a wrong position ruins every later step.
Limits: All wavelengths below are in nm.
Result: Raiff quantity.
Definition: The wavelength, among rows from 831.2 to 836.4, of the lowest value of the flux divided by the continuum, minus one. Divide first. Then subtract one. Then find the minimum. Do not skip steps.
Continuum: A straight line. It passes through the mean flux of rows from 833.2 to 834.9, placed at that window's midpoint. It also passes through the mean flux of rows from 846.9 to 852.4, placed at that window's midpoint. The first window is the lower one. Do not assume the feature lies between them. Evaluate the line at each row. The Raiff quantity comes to 833.446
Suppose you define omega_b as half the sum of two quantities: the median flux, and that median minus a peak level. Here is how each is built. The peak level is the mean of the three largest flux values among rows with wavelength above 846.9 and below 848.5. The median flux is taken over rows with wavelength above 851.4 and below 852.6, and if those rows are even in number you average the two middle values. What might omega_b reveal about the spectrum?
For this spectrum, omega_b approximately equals 6.67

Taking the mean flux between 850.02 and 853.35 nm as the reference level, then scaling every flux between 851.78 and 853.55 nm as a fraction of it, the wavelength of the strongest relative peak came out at 852.466 nm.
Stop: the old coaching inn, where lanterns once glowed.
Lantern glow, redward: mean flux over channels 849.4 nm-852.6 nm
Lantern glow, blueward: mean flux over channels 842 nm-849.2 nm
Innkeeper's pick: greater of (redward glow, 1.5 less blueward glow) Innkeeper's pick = 12.9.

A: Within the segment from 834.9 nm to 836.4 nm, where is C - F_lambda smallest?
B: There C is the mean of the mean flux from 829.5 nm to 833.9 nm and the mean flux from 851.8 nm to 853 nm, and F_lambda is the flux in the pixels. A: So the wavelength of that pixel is 835.559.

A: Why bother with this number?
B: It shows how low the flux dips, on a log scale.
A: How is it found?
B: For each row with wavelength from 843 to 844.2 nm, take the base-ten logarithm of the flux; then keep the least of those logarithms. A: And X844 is 1.110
